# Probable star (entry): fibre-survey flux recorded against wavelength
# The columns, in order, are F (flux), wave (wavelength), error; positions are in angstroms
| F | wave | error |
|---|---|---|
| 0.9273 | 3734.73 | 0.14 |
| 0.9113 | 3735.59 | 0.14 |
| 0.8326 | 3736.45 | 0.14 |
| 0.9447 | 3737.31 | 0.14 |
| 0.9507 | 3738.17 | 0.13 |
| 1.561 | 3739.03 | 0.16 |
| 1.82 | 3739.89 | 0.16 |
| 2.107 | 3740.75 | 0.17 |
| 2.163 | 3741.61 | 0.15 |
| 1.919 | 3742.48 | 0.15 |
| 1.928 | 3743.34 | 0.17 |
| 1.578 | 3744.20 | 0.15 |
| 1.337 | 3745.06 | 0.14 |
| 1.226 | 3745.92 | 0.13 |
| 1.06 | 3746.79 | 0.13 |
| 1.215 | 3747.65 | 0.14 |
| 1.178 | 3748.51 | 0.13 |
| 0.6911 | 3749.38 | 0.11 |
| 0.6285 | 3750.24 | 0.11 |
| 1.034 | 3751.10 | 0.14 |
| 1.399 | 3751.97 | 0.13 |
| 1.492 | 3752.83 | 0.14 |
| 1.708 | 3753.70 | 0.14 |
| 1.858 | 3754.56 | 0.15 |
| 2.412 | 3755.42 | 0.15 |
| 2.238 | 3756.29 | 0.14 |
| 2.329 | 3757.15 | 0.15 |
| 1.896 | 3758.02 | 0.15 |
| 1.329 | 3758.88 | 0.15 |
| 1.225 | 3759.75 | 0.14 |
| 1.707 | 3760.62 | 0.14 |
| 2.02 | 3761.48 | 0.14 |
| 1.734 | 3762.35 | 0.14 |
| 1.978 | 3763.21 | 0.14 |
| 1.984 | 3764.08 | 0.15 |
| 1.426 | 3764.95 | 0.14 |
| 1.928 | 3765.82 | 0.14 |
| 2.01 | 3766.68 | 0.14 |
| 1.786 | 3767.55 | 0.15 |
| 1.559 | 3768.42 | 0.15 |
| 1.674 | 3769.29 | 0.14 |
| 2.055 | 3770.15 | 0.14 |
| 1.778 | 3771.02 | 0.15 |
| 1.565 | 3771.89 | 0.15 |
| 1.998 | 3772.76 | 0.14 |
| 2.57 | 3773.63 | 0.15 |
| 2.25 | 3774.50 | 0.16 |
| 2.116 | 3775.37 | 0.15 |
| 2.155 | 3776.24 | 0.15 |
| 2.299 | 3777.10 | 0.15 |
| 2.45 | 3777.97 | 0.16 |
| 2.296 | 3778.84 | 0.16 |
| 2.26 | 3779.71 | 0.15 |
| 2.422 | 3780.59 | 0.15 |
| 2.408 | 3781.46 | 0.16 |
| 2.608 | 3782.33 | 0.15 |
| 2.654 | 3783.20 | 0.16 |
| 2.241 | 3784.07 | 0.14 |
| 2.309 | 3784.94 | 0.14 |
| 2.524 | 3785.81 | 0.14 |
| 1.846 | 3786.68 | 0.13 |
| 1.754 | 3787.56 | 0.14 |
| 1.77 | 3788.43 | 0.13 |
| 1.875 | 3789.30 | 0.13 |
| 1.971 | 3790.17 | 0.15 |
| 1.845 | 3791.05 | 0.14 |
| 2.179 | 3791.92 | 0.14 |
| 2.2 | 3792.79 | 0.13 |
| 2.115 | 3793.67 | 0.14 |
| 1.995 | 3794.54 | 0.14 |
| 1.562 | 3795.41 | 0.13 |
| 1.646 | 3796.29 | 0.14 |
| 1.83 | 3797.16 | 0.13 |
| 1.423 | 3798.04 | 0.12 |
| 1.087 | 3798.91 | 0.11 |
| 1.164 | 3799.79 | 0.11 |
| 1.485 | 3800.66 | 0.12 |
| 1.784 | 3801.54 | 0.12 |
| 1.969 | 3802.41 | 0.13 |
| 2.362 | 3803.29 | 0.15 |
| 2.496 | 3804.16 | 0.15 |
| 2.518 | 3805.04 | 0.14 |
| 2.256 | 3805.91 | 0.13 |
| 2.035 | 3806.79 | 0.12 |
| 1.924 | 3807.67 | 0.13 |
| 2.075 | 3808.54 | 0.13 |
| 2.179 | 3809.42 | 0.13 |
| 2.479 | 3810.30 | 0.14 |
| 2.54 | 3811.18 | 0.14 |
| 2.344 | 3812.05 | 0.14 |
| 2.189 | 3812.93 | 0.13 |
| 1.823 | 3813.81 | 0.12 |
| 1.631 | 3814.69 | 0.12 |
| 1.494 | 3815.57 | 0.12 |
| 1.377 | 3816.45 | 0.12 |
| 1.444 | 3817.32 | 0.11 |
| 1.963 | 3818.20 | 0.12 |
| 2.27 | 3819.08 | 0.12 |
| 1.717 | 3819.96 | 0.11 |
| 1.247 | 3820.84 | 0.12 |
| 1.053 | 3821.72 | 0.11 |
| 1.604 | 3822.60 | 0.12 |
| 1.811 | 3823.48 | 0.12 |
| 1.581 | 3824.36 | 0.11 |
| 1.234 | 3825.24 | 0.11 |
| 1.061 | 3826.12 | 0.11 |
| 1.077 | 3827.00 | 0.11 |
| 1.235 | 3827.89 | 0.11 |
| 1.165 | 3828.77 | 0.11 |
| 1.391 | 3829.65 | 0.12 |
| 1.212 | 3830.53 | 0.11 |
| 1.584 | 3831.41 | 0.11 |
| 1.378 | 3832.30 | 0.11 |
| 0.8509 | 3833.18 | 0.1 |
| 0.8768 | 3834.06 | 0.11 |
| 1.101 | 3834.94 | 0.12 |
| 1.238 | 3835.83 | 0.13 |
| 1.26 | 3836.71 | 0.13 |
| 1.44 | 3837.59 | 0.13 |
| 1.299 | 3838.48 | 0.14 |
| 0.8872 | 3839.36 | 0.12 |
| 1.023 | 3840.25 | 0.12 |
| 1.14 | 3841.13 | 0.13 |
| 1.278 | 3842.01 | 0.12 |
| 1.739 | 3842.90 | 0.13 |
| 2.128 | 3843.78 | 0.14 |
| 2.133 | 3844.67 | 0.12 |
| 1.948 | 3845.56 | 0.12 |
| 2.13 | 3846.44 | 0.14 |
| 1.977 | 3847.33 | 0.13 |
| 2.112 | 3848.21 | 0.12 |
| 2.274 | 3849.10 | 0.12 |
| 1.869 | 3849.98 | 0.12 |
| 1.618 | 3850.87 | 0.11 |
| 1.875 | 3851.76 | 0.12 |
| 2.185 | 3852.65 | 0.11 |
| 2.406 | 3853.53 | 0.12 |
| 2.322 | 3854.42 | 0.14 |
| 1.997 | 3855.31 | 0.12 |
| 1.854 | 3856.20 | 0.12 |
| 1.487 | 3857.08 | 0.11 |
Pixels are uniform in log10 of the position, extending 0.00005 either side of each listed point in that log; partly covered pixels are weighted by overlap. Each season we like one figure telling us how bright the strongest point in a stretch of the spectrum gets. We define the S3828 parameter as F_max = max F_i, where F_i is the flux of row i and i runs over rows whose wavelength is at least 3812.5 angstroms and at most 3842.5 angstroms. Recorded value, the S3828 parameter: 2.27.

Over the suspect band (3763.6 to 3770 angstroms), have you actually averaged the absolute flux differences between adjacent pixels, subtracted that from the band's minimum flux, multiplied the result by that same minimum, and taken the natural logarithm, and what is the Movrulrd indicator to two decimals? 0.49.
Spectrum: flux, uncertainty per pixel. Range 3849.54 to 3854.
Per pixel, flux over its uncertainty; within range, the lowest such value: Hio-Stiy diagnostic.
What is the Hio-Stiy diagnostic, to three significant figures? 14.7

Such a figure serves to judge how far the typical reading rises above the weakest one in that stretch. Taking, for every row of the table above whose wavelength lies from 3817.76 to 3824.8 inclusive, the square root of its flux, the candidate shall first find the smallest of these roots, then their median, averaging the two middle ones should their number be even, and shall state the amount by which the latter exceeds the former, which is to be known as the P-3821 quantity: 0.26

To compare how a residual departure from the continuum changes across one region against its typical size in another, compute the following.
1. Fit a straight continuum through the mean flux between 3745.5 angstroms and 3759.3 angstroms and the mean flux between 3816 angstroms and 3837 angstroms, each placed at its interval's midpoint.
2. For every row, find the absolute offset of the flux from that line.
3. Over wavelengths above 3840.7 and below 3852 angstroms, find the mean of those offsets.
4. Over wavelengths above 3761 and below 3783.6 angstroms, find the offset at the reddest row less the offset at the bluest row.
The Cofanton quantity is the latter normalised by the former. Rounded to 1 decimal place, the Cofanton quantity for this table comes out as 1.2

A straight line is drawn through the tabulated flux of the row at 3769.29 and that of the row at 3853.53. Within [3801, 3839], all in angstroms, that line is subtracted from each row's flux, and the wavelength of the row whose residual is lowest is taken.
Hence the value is 3833.18 angstroms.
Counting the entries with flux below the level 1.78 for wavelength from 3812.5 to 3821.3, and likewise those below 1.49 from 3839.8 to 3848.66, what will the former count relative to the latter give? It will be 2.0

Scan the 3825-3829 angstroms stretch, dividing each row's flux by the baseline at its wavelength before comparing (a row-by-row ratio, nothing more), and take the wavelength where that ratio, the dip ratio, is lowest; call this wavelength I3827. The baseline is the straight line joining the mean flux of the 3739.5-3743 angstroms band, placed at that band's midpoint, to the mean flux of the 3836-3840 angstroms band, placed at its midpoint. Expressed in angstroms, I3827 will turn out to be 3826.12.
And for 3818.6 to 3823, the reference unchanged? 3821.72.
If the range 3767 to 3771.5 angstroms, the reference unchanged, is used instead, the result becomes 3768.42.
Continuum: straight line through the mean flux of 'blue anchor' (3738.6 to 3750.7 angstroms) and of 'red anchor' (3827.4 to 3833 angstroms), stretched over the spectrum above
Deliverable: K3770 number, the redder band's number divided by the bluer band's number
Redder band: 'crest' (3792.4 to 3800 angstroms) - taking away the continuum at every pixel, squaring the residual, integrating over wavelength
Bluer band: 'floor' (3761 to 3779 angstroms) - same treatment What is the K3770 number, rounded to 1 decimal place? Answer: 0.2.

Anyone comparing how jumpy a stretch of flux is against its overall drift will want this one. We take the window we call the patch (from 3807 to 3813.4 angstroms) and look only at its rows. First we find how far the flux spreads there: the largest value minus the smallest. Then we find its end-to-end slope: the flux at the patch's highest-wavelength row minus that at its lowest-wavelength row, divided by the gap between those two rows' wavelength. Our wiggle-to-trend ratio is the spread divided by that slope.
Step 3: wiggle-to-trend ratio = 12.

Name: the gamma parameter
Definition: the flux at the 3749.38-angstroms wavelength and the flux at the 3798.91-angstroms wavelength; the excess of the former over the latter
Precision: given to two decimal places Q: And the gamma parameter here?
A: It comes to -0.40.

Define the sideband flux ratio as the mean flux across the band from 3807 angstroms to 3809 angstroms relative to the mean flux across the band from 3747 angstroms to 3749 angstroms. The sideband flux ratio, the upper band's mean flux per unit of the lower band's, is 1.7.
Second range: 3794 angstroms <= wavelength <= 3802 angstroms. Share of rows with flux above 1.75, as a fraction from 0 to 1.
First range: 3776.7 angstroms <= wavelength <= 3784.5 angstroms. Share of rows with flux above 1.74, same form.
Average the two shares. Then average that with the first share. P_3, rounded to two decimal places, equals 0.83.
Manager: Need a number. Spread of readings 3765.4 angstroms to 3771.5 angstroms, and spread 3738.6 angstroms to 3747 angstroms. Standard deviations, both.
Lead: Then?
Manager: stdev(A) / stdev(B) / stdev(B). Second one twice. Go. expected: 1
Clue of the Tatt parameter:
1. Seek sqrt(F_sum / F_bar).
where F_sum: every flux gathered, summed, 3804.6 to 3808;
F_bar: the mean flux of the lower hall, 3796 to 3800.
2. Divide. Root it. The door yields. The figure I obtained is 2.5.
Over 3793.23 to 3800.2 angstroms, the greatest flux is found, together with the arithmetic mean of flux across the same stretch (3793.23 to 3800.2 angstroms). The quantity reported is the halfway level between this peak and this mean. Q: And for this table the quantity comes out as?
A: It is 1.9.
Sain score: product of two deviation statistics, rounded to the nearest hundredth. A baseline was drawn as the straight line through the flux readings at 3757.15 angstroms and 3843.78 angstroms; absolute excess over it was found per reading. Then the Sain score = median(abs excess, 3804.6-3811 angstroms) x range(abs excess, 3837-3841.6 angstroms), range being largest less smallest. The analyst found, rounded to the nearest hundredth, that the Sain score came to 0.10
